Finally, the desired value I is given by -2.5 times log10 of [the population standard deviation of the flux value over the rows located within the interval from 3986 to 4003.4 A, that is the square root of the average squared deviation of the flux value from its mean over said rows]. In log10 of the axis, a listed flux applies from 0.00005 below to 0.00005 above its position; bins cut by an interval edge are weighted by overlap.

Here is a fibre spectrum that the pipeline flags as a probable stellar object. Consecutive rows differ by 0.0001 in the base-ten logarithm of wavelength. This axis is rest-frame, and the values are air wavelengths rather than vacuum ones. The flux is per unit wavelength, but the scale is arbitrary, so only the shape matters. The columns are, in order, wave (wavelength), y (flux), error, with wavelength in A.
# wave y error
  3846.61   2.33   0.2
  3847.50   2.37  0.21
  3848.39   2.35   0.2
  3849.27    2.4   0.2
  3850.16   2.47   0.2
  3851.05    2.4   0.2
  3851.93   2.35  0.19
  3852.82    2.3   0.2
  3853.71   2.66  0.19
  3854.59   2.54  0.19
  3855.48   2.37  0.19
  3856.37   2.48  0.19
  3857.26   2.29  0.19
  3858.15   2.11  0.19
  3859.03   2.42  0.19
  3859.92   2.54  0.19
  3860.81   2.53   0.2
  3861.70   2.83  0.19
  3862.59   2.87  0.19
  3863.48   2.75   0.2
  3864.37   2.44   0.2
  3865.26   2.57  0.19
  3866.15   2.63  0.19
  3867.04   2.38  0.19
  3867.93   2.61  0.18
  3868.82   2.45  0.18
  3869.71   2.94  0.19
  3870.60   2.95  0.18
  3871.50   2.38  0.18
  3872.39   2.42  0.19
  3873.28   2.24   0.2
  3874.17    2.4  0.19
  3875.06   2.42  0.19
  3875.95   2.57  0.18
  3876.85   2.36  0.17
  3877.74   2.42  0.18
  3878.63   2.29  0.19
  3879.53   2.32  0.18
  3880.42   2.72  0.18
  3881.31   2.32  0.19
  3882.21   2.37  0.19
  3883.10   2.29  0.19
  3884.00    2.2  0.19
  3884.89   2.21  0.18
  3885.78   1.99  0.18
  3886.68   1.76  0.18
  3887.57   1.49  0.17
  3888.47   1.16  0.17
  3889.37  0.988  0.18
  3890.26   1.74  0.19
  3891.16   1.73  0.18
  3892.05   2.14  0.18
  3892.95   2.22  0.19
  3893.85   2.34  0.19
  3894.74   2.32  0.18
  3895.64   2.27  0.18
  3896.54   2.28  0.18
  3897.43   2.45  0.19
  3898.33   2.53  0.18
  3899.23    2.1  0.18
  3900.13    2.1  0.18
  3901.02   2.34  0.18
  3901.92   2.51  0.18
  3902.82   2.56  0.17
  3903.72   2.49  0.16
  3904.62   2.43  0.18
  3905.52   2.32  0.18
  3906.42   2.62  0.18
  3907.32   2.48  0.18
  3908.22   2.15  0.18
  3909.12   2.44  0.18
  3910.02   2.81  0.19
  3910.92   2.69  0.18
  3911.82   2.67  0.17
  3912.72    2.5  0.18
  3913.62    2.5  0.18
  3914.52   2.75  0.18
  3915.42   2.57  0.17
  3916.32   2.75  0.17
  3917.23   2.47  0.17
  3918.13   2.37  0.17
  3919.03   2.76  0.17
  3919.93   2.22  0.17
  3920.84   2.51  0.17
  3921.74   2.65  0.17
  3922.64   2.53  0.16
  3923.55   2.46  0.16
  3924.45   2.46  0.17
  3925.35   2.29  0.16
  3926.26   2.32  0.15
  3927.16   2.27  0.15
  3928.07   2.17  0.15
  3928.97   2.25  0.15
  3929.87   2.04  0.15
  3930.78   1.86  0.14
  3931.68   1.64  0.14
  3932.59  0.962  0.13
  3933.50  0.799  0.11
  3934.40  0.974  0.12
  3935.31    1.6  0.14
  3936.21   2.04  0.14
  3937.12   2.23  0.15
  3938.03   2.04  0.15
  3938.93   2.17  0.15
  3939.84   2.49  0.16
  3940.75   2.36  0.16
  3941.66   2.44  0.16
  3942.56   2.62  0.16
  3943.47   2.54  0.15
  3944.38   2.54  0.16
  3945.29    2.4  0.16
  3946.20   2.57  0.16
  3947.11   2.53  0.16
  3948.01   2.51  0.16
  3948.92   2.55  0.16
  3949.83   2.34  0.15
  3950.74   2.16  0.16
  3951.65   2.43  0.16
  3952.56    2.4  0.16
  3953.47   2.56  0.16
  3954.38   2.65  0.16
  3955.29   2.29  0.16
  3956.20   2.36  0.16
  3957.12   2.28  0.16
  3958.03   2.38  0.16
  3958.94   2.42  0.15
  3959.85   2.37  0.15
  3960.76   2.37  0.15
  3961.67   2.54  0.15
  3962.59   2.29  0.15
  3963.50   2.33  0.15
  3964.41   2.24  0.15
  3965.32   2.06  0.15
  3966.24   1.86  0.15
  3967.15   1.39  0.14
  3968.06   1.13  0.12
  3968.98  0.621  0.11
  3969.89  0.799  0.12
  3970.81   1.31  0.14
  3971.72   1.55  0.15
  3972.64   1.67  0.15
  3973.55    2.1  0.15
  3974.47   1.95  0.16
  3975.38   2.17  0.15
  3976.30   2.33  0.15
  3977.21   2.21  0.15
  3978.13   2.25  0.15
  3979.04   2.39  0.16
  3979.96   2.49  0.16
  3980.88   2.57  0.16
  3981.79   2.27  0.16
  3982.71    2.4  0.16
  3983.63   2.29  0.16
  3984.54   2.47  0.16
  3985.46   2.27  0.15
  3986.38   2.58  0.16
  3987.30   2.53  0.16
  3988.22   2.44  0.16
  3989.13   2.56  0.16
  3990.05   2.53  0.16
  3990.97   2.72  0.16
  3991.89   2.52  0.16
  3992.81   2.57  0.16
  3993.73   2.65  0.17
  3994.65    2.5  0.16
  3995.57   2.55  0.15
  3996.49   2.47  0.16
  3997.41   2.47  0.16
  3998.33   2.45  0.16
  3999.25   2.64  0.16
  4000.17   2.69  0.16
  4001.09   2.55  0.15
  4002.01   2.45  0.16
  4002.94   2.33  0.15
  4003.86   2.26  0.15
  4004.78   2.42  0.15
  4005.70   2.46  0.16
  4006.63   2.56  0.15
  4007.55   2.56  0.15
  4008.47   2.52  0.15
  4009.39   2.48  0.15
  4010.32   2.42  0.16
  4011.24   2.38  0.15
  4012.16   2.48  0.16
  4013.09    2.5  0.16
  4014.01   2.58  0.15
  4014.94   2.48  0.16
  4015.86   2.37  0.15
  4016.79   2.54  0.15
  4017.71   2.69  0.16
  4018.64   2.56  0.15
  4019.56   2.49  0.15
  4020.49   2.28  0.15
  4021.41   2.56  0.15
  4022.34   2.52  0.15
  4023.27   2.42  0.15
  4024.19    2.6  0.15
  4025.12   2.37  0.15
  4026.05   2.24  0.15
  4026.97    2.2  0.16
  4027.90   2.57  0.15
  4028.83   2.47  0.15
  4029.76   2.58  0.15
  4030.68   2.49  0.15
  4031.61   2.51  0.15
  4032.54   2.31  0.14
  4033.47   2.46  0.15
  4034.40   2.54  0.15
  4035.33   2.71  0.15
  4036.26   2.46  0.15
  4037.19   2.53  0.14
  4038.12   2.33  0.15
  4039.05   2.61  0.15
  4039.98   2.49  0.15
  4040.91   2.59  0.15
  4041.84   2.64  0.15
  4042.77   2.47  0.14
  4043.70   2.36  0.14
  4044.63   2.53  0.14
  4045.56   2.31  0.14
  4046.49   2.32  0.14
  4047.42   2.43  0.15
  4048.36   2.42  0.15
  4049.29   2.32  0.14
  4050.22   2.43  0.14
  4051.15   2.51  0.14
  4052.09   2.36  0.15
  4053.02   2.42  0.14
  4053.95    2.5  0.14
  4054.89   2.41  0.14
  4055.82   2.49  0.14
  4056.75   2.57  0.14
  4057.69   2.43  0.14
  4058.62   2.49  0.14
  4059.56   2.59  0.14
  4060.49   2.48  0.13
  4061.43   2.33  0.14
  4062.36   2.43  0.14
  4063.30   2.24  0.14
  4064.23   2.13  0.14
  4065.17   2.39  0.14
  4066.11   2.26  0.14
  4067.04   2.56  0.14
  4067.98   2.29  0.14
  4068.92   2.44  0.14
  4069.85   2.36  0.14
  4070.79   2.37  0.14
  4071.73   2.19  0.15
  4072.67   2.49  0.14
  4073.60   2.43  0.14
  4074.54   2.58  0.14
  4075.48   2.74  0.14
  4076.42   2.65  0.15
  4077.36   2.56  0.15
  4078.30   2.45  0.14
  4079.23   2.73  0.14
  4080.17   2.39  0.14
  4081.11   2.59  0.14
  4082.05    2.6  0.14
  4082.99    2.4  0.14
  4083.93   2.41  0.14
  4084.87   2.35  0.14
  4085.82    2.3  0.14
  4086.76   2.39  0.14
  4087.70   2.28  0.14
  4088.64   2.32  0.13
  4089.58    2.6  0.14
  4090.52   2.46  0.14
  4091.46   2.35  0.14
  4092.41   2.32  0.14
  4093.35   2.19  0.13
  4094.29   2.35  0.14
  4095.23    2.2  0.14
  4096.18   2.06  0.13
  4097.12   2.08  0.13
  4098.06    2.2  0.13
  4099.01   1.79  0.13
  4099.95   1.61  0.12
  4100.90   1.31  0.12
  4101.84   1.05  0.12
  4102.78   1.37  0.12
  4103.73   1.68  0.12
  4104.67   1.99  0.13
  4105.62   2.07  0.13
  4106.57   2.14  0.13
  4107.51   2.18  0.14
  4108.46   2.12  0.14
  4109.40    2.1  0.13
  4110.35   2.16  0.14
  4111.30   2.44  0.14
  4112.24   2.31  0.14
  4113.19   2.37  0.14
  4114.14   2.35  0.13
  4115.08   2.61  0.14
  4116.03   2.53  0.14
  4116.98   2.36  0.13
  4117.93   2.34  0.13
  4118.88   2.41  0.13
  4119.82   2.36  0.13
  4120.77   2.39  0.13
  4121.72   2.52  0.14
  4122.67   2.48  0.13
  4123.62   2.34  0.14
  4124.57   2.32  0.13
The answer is 2.6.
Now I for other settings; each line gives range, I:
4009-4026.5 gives 2.4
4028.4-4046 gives 2.4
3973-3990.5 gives 1.9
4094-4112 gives 1.1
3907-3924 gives 1.9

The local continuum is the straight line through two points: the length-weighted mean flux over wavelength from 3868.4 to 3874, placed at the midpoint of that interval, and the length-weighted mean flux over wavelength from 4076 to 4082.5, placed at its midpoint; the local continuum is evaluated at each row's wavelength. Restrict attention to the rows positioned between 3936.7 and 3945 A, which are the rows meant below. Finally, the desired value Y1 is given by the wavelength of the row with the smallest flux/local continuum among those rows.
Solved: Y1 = 3938.03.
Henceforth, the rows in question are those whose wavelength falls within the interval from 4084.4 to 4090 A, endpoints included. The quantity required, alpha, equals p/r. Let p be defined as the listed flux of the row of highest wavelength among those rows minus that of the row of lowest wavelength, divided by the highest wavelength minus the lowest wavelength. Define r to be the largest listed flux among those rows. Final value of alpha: 0.020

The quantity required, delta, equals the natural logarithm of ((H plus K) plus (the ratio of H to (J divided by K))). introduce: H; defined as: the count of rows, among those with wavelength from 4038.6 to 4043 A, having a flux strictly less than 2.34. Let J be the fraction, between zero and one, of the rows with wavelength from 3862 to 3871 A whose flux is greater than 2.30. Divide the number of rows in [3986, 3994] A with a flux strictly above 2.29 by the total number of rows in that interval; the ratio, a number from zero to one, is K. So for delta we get 0.0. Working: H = 0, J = 1.0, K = 1.00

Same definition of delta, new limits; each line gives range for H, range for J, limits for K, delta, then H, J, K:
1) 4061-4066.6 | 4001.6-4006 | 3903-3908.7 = 2.2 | 4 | 0.8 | 0.83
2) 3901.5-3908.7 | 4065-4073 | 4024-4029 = 1.5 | 2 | 0.7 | 0.67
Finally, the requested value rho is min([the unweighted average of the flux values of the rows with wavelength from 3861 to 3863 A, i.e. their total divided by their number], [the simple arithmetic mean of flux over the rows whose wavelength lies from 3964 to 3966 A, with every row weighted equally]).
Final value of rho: 2.15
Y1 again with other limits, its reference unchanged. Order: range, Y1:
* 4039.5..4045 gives 4043.70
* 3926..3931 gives 3930.78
